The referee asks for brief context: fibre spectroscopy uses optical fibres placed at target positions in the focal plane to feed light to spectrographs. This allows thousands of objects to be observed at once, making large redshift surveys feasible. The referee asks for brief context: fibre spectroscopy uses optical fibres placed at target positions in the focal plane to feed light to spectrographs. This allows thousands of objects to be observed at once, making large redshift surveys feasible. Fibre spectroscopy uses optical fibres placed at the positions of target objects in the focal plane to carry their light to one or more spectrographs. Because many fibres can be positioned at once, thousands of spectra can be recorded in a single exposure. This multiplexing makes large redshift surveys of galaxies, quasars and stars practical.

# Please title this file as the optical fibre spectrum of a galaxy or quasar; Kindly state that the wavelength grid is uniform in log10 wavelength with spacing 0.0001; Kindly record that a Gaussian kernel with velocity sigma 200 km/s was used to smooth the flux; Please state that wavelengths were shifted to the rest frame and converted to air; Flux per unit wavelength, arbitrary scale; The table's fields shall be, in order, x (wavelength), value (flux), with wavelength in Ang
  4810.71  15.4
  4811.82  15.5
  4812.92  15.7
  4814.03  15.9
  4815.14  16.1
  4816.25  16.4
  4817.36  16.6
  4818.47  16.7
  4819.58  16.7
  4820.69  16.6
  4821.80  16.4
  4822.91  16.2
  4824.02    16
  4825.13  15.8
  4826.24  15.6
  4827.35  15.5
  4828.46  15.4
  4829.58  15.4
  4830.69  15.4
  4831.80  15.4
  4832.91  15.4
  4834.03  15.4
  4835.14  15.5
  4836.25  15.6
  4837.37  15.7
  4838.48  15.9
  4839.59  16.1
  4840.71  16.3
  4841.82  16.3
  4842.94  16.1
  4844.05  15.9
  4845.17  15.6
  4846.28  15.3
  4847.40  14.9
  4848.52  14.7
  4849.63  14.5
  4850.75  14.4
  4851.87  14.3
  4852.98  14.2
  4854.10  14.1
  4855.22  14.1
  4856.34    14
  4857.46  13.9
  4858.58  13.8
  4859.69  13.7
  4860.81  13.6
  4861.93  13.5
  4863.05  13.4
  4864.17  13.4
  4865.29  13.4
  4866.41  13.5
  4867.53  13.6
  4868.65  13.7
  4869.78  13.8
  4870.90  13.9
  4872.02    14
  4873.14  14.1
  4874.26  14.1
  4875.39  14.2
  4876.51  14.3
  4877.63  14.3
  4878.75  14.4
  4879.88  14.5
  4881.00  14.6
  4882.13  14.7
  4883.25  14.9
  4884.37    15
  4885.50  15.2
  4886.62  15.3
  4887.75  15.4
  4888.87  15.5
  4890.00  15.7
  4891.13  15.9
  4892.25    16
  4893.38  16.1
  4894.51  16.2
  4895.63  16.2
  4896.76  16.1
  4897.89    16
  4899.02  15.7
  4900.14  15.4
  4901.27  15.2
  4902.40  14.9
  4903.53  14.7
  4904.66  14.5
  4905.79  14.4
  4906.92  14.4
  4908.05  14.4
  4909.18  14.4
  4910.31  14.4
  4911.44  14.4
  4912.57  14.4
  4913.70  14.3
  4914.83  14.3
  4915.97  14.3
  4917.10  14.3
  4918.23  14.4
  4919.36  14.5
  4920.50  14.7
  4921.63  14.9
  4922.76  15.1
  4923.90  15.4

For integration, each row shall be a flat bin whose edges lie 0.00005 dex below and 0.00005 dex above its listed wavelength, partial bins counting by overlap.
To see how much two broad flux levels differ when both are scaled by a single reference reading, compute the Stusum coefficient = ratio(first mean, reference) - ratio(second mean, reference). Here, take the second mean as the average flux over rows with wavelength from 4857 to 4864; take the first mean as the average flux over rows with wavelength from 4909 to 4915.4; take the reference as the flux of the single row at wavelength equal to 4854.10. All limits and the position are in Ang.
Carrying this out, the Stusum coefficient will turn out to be 0.051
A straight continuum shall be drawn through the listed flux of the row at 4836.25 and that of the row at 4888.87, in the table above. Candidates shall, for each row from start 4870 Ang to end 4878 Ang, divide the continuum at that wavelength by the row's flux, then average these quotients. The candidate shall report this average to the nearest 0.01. 1.10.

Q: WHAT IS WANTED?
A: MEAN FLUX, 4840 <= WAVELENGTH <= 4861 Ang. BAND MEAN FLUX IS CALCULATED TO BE 14.7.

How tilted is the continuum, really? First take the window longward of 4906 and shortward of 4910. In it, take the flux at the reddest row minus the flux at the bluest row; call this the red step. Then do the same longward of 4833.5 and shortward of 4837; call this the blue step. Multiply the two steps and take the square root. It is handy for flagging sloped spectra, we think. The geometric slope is 0.00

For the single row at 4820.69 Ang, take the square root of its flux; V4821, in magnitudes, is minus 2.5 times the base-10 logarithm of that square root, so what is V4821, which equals -1.53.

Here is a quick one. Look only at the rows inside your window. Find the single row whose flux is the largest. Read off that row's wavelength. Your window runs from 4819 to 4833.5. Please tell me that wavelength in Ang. 4819.58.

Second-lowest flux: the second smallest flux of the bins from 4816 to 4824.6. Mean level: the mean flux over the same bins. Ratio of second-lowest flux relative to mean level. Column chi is 0.9848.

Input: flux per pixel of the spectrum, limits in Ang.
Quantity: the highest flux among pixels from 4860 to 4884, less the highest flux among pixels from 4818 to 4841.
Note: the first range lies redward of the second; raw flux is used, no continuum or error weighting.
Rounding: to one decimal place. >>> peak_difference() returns -1.8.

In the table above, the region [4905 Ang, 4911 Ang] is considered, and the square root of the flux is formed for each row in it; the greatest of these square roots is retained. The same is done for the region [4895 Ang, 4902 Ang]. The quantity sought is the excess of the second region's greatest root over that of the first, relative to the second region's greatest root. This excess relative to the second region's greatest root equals 0.06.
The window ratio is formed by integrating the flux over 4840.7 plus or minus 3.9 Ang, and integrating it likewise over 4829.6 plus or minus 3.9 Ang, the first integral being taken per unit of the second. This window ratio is 1.04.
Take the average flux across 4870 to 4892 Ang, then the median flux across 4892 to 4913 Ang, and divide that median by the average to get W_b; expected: 1.01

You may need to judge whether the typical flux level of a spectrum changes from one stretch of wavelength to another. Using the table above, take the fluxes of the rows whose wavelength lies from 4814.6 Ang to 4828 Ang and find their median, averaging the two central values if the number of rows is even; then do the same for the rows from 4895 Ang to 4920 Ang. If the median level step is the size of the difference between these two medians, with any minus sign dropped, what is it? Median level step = 1.9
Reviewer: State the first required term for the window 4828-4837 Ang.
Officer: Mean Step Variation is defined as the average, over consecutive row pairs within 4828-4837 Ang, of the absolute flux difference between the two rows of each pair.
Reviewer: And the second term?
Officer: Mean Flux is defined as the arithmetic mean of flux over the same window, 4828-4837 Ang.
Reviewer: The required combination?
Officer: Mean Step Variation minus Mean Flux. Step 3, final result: -15.4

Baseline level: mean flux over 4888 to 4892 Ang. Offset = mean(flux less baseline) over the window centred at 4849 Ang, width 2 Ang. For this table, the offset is -1.1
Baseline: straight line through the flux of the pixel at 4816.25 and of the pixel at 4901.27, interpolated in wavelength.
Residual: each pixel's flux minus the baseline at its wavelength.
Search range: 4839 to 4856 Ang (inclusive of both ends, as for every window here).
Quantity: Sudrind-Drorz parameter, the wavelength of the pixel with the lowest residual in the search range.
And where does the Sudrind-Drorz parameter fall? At 4854.10 Ang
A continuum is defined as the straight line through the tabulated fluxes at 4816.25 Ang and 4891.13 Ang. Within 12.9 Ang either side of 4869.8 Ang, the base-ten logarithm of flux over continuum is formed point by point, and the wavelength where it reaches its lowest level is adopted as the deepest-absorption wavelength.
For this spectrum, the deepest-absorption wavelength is 4863.05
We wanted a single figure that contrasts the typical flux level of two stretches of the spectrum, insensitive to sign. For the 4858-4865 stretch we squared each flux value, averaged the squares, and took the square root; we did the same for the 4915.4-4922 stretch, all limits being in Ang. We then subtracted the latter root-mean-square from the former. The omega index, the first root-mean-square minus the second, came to -1.0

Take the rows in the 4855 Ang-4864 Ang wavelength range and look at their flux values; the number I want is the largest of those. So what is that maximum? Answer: 14.1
